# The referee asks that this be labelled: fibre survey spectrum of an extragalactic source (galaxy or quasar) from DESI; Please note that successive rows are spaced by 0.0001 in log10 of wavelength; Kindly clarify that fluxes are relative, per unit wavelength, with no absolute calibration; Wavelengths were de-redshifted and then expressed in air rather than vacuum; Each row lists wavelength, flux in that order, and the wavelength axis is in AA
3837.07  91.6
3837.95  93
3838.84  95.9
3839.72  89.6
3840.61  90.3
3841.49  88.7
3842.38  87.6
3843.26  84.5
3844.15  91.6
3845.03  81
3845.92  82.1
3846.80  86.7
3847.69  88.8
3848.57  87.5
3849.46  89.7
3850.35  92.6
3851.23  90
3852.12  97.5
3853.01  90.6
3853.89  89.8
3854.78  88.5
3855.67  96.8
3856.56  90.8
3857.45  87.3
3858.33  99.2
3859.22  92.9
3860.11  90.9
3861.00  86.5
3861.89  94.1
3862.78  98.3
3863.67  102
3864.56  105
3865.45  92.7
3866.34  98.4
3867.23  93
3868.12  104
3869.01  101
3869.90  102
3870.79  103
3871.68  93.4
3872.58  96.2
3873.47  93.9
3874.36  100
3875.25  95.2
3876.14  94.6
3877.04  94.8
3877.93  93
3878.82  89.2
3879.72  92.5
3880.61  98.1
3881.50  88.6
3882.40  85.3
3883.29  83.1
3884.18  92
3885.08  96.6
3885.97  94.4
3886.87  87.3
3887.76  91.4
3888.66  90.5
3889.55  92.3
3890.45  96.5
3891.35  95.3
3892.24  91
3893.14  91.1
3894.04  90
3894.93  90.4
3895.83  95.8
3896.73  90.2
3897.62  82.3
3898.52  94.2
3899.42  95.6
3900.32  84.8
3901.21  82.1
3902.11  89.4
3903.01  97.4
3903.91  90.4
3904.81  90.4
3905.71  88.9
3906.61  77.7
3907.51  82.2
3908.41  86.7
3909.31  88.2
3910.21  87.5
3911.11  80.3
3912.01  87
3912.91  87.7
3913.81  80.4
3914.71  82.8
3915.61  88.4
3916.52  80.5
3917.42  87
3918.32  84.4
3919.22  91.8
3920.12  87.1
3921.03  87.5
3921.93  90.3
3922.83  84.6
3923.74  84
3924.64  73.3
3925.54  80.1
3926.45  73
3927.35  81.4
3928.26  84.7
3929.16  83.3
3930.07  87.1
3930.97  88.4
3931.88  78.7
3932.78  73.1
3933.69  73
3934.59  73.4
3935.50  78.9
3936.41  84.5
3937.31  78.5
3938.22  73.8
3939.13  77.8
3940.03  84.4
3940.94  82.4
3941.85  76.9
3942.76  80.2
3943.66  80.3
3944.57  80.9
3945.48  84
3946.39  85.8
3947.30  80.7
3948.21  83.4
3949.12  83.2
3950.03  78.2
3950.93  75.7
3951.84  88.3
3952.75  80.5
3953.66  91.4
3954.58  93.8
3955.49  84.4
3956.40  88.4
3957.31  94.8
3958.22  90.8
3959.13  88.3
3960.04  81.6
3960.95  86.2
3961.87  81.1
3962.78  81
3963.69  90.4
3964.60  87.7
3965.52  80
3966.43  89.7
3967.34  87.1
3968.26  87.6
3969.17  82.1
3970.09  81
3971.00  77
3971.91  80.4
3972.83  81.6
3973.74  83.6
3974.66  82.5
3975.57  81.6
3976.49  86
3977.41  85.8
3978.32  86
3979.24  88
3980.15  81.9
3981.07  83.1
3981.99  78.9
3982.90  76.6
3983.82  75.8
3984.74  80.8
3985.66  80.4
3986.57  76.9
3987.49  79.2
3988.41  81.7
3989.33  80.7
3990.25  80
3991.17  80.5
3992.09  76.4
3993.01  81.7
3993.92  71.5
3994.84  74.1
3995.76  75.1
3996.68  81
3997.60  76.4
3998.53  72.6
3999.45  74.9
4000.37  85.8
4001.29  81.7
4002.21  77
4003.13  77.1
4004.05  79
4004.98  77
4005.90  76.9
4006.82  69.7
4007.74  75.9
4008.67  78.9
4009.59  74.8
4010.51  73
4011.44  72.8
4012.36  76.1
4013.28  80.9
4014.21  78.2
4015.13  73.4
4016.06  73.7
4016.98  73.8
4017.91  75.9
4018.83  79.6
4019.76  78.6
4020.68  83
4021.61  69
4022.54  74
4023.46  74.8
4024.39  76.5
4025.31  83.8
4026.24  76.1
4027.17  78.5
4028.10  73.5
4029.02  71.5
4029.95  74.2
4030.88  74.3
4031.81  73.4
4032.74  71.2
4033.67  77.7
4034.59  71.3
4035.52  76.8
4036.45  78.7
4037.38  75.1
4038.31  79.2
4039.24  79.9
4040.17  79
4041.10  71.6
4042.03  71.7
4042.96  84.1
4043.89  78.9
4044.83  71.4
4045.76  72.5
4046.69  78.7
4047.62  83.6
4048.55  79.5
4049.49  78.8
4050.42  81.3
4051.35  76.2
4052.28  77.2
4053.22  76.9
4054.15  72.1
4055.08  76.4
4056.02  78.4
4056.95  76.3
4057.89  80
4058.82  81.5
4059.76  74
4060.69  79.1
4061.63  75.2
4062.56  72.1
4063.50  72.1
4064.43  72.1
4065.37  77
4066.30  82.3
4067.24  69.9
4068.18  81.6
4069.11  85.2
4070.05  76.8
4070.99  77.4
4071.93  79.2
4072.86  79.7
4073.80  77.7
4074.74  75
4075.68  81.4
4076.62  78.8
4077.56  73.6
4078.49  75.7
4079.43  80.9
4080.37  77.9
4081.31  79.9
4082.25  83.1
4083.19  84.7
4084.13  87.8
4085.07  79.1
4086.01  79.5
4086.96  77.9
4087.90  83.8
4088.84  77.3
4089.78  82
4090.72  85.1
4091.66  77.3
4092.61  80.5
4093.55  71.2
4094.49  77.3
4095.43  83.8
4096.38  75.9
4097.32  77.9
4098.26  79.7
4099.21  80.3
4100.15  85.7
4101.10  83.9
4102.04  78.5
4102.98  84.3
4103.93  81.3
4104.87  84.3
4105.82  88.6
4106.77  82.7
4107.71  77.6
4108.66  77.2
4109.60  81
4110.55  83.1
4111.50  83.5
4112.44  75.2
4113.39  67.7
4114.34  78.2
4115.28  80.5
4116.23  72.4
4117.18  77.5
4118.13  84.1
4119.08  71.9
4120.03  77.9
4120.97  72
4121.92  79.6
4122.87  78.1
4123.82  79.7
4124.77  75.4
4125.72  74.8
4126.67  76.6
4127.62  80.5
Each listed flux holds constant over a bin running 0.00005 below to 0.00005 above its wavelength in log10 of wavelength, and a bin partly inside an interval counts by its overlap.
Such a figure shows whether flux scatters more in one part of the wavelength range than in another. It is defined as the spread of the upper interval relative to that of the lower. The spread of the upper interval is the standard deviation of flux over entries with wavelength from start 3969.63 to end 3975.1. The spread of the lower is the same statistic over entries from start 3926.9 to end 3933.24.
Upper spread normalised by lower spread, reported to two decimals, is 0.43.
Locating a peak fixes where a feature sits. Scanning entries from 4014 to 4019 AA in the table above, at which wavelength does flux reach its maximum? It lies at 4018.83 AA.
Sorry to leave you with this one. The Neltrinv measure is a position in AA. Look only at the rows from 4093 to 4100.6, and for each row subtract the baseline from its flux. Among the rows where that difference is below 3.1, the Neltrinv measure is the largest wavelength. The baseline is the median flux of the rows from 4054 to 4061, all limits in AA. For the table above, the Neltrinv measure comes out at 4099.21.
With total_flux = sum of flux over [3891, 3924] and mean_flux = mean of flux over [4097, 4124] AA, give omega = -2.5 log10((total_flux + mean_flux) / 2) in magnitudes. -8.05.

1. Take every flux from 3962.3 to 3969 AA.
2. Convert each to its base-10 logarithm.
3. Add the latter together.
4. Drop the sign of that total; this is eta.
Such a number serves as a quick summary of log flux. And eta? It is 14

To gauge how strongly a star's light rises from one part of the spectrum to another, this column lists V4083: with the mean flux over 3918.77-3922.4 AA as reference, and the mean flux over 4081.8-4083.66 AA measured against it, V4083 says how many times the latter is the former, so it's 0.94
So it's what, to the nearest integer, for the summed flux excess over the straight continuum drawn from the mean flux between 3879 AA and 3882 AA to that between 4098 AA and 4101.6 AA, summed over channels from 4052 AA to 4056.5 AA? -42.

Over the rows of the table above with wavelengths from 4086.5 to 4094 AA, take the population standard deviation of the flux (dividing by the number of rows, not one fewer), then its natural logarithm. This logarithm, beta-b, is 1.42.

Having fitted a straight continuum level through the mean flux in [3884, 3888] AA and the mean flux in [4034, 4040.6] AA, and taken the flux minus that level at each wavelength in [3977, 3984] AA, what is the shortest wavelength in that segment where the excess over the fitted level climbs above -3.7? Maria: 3977.41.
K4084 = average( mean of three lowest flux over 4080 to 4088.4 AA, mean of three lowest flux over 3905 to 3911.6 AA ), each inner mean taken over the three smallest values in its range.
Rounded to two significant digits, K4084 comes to 79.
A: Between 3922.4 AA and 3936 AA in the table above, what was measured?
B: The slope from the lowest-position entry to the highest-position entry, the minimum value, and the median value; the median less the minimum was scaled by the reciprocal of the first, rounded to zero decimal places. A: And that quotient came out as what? -16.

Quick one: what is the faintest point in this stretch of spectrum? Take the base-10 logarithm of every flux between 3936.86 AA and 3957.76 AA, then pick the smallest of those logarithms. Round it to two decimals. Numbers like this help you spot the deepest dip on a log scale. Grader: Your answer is 1.87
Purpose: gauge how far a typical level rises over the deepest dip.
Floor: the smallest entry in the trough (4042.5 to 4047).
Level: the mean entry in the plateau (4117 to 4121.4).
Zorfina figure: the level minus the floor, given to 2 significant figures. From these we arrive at 5.3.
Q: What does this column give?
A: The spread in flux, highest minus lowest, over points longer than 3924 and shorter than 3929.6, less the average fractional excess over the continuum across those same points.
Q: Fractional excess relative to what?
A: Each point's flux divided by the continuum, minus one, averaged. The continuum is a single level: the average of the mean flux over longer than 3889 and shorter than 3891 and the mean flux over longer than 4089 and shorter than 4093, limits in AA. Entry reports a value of 11.8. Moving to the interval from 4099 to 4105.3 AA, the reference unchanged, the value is 7.3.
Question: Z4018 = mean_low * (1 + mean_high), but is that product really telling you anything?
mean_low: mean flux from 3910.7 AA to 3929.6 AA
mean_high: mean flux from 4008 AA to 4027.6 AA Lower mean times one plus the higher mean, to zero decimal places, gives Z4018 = 6489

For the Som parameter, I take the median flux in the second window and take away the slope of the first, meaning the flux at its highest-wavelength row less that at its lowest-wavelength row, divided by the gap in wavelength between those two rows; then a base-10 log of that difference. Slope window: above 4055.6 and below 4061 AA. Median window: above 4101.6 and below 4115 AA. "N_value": 1.908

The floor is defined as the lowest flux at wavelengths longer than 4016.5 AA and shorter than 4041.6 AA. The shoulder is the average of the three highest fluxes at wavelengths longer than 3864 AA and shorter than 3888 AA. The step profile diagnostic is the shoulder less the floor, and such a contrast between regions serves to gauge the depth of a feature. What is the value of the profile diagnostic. 35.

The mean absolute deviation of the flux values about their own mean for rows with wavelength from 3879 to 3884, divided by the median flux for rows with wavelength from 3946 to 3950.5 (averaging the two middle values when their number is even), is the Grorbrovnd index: 0.056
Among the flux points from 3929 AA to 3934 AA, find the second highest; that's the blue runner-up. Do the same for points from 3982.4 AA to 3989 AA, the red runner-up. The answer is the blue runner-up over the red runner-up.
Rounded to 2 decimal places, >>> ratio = 1.08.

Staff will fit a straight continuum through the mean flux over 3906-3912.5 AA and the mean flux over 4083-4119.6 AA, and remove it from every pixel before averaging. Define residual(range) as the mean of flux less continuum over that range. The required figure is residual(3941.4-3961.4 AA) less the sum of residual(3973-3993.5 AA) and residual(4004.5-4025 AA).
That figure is 8.6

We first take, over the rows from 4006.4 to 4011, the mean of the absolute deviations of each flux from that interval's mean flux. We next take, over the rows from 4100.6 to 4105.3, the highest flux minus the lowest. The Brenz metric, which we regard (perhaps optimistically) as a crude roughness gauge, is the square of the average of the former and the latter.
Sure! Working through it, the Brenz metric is 17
